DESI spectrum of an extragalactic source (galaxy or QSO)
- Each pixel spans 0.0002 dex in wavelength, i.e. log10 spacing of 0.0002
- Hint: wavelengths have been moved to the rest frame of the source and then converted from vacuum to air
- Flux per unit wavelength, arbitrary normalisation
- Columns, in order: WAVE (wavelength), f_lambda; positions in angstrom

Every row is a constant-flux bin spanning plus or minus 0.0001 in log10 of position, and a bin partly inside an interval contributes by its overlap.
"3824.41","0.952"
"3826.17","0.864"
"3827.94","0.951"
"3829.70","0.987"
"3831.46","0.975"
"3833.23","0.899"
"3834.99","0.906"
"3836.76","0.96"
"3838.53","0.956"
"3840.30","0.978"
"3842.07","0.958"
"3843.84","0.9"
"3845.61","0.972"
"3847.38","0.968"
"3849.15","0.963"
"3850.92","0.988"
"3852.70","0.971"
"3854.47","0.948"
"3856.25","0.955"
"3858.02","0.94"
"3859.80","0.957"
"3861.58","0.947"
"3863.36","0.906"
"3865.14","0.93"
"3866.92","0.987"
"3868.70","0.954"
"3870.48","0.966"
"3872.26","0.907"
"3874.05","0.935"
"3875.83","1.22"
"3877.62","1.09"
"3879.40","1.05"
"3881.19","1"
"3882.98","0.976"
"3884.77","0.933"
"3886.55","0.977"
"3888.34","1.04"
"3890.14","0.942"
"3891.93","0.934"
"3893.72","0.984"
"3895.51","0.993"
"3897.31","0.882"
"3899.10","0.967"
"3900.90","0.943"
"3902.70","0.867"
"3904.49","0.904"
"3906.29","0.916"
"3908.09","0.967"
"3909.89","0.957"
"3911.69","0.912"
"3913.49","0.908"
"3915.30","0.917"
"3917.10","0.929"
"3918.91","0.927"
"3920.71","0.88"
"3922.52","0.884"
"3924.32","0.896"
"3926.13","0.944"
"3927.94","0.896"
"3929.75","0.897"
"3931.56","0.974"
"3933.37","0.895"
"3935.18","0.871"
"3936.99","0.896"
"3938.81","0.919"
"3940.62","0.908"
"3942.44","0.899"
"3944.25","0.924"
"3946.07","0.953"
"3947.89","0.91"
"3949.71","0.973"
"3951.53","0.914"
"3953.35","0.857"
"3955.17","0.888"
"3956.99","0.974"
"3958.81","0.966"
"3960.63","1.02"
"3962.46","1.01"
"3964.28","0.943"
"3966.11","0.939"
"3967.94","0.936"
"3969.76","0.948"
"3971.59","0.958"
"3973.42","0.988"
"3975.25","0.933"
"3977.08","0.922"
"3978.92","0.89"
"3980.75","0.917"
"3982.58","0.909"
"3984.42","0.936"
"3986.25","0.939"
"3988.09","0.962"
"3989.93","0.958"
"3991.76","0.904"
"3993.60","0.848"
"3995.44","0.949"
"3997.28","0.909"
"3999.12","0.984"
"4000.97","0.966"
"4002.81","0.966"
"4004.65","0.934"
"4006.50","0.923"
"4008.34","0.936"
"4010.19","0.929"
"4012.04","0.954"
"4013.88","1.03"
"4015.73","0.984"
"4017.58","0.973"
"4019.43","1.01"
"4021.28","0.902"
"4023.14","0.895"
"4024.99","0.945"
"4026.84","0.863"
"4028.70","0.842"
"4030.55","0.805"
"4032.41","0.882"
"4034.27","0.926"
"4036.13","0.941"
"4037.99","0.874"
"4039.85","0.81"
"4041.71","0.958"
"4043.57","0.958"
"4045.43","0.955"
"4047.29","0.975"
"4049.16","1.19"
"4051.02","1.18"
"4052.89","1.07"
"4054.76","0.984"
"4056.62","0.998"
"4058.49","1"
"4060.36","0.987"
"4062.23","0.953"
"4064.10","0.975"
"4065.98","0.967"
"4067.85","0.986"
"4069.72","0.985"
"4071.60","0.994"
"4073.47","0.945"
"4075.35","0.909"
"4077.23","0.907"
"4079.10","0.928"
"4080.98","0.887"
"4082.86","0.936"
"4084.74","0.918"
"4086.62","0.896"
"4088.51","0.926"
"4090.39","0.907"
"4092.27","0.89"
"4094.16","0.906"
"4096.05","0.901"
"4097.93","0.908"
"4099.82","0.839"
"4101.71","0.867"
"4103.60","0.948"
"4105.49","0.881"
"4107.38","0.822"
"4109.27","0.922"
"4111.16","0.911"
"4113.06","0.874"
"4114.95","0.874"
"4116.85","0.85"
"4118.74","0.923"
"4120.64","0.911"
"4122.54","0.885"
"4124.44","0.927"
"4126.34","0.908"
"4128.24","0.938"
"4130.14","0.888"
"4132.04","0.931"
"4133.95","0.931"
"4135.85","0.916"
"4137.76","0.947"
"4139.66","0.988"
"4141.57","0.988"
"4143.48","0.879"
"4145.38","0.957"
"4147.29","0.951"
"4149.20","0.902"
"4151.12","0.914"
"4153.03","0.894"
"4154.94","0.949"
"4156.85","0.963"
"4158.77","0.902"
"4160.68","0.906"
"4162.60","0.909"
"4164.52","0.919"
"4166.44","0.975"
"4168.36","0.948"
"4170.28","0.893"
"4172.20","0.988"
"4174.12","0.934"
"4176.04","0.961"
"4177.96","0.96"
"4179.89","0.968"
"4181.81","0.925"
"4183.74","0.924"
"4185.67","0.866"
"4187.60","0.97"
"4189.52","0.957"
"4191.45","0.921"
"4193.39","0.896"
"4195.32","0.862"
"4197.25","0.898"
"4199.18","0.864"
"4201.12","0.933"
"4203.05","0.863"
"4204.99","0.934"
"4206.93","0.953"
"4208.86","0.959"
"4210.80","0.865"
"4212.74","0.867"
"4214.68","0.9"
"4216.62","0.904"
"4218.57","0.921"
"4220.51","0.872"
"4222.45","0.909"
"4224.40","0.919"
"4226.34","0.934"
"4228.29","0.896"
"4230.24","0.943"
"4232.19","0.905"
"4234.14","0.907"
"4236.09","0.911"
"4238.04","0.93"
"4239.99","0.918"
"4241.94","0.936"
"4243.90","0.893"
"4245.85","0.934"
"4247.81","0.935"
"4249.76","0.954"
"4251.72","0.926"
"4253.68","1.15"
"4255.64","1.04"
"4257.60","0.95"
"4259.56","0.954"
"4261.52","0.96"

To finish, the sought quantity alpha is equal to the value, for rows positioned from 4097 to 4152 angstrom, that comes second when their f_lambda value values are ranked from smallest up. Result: 0.839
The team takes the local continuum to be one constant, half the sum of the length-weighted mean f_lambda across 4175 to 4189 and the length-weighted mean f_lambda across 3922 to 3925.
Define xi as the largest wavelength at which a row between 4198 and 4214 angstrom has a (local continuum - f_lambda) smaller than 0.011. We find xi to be 4208.86 angstrom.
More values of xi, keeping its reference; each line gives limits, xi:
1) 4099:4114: 4111.16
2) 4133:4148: 4147.29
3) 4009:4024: 4019.43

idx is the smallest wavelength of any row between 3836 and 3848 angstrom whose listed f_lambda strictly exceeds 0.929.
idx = 3836.76 angstrom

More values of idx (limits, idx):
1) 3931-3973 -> 3931.56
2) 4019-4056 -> 4019.43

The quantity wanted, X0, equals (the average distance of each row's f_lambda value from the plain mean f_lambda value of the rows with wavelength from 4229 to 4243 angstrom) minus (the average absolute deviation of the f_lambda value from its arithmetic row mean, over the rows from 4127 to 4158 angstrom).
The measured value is -0.014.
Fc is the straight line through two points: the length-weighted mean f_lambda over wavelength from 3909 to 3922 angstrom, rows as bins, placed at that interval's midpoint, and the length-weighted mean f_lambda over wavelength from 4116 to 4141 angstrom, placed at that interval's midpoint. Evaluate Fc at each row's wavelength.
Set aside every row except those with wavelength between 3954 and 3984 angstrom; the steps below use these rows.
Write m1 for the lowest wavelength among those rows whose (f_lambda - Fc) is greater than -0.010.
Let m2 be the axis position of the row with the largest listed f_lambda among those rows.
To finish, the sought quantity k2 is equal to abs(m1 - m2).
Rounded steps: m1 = 3956.99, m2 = 3960.63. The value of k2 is 3.6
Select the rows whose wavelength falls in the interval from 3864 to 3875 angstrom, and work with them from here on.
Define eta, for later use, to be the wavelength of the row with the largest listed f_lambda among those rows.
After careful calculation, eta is 3866.92 angstrom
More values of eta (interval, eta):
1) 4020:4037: 4024.99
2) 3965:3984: 3973.42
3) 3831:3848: 3840.30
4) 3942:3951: 3949.71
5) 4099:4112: 4103.60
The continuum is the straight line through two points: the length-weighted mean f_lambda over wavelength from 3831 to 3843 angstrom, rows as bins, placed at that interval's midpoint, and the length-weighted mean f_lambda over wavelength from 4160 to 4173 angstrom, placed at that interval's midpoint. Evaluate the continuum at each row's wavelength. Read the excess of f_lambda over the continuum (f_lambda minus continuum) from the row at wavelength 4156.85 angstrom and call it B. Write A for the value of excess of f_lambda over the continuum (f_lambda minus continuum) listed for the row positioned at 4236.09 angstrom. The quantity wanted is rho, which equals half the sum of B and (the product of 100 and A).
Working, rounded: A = -0.020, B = 0.03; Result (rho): -1.0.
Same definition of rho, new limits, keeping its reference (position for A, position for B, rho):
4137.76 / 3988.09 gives 0.6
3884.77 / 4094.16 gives -0.6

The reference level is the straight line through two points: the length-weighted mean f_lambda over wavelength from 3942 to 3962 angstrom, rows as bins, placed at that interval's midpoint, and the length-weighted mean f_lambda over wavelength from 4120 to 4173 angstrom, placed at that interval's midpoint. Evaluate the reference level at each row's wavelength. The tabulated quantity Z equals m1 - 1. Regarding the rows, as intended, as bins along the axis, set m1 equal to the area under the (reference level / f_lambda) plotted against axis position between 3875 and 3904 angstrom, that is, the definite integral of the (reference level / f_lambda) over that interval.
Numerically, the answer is 26.8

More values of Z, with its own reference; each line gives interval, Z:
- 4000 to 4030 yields 28.9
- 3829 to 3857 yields 26.6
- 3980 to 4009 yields 28.1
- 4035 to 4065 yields 27.6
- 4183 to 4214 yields 30.7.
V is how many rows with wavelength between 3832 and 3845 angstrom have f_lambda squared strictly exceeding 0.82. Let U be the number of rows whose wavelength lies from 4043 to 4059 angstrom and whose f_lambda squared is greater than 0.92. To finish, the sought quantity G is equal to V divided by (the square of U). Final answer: 0.1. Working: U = 7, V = 5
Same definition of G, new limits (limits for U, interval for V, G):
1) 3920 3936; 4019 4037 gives 4.0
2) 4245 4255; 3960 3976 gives 9.0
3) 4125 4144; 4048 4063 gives 2.0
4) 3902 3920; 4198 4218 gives 4.0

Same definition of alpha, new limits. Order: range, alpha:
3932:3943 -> 0.895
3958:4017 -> 0.89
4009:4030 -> 0.863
